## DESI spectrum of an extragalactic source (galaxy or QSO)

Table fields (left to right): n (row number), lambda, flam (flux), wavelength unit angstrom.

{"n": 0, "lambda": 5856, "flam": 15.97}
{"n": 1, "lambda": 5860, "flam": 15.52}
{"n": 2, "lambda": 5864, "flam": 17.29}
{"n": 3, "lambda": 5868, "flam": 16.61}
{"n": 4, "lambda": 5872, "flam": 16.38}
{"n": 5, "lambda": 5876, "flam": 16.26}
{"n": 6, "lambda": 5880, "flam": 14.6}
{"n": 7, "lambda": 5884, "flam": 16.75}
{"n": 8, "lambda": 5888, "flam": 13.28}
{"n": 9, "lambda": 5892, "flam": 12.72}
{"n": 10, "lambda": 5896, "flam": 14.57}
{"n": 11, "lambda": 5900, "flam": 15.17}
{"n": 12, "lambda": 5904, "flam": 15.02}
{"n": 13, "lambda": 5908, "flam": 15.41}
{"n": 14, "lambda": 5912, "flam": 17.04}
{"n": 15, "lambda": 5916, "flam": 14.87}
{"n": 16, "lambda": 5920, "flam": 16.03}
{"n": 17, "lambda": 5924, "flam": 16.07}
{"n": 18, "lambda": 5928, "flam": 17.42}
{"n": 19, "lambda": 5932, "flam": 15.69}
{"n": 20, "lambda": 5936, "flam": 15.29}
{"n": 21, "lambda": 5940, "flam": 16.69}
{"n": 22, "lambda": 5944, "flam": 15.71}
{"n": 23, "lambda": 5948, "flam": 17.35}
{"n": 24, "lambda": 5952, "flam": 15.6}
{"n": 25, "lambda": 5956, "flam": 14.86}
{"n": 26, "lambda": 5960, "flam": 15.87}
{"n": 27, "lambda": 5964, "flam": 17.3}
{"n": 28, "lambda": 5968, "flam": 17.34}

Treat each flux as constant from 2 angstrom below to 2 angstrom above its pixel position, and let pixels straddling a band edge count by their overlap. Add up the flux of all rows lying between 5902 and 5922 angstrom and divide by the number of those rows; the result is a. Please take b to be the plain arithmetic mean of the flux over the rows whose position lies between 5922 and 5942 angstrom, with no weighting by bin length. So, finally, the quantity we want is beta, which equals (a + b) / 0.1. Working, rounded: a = 15.7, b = 16.2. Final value 319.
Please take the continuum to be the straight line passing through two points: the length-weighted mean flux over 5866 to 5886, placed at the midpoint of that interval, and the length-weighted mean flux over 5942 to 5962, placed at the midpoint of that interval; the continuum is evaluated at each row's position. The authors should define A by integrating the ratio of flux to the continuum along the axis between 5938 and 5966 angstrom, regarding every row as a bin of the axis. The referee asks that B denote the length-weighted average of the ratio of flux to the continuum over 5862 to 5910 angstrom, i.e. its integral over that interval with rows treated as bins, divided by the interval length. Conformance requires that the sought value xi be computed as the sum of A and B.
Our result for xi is 30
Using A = 29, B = 0.953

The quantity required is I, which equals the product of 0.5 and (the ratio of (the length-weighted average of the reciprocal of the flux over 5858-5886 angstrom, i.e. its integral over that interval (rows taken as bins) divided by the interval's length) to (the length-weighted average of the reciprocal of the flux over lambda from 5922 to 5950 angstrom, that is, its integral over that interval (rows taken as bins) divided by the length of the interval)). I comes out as 0.50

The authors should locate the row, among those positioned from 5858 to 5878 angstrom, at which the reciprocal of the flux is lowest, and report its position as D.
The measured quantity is 5864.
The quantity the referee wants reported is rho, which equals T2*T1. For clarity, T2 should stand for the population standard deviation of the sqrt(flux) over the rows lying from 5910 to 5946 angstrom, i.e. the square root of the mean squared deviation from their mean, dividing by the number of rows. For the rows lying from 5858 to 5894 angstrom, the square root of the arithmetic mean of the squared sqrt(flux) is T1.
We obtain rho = 0.38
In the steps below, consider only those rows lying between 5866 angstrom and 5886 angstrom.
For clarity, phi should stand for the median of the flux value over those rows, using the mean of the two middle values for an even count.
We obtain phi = 16.4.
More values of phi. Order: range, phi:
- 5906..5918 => 15.4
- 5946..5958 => 15.6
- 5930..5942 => 15.7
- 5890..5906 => 14.8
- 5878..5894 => 13.9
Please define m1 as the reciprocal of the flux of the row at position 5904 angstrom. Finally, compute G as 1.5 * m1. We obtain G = 0.100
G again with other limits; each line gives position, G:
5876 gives 0.092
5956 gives 0.101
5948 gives 0.086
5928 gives 0.086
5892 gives 0.118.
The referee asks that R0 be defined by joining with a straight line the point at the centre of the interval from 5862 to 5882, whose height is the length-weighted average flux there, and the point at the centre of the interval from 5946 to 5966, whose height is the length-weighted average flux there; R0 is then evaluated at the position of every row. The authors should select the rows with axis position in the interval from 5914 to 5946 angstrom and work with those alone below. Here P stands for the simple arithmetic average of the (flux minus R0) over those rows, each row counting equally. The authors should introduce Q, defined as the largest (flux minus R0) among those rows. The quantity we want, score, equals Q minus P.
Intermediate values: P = -0.2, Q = 1.21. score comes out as 1.45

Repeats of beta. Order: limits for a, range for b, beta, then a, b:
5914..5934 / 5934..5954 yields 321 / 16.0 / 16.1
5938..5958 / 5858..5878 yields 325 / 16.0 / 16.4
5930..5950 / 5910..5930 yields 324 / 16.1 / 16.3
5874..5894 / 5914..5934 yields 307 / 14.7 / 16.0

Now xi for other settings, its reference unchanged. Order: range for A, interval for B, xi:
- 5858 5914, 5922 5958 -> 55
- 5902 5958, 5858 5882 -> 57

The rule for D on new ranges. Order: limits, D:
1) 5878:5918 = 5912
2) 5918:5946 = 5928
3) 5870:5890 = 5884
